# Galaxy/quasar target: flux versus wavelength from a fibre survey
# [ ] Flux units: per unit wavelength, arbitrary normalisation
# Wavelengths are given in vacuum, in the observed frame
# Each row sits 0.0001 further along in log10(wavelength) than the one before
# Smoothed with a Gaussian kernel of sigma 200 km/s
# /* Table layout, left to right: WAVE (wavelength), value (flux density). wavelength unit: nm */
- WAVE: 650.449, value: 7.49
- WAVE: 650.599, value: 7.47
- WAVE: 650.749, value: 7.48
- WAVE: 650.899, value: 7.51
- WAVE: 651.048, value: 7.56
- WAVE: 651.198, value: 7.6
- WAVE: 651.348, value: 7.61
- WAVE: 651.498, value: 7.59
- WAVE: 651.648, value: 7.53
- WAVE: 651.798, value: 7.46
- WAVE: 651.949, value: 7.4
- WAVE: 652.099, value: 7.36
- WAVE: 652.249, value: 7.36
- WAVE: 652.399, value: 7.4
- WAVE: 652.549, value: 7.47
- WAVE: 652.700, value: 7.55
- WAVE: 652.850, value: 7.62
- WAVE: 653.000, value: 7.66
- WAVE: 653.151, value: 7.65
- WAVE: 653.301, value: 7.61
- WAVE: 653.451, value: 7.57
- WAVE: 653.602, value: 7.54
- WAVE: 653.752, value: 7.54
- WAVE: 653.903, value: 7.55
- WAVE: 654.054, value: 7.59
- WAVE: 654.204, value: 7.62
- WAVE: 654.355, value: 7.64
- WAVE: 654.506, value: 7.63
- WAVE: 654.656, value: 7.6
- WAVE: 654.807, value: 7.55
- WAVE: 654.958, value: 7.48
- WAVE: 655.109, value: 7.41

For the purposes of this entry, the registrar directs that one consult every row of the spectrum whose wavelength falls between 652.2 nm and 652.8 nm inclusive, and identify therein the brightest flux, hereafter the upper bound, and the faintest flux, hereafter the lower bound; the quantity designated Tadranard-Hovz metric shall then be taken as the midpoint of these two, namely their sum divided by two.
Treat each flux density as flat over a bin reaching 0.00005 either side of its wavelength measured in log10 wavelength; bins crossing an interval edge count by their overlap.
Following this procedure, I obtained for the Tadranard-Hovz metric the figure 7.455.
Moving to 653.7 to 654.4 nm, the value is 7.590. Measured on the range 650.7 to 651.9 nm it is 7.535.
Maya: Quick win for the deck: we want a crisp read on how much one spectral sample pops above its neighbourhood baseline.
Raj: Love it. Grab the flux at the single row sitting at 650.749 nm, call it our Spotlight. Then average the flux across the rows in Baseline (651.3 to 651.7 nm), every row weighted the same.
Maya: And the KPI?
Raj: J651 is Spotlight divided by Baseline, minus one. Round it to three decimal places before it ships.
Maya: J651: -0.013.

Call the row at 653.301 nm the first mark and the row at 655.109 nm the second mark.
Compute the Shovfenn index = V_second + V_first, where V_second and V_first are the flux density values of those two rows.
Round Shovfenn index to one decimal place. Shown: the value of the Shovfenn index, 15.0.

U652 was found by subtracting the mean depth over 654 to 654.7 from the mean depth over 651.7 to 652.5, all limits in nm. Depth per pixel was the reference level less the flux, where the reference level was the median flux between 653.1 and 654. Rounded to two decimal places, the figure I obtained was 0.22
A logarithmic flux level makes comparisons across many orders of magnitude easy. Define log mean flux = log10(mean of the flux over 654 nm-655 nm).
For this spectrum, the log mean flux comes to 0.880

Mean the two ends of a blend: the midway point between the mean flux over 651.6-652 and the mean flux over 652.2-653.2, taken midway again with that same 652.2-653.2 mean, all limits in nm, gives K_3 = 7.51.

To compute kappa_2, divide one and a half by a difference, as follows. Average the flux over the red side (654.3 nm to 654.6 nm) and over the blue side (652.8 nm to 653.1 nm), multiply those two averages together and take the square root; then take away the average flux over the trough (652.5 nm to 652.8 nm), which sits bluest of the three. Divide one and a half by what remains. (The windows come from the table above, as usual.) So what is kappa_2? 12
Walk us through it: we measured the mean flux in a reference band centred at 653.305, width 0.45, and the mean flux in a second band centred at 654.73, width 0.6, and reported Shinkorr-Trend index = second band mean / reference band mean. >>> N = 0.99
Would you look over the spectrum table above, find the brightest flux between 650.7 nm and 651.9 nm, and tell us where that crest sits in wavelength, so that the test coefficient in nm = 651.348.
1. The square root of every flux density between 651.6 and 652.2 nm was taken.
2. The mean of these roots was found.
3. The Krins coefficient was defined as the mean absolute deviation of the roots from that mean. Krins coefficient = 0.011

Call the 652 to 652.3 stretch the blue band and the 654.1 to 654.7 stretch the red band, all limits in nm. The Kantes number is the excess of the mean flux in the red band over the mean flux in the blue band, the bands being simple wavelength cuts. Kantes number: 0.26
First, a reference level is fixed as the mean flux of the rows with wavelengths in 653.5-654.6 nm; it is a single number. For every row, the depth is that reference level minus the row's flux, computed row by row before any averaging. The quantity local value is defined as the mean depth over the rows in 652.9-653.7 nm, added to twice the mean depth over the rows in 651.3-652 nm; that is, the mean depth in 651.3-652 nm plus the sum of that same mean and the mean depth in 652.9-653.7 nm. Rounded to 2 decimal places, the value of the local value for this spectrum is 0.12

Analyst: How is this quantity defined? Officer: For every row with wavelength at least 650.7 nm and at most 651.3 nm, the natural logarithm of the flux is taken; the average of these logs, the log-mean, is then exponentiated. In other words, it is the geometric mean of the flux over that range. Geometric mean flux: 7.54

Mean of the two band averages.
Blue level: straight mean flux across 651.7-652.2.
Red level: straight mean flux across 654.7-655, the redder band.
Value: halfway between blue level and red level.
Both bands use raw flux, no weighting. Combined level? 7.46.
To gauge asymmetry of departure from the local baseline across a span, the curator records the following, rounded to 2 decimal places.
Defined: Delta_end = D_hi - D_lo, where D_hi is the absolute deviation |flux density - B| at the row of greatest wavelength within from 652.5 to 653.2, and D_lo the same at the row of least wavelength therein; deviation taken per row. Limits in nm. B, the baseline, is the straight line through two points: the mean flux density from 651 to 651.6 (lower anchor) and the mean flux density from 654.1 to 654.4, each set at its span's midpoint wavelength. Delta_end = -0.10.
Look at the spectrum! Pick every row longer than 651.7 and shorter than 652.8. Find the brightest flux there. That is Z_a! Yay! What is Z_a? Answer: 7.55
